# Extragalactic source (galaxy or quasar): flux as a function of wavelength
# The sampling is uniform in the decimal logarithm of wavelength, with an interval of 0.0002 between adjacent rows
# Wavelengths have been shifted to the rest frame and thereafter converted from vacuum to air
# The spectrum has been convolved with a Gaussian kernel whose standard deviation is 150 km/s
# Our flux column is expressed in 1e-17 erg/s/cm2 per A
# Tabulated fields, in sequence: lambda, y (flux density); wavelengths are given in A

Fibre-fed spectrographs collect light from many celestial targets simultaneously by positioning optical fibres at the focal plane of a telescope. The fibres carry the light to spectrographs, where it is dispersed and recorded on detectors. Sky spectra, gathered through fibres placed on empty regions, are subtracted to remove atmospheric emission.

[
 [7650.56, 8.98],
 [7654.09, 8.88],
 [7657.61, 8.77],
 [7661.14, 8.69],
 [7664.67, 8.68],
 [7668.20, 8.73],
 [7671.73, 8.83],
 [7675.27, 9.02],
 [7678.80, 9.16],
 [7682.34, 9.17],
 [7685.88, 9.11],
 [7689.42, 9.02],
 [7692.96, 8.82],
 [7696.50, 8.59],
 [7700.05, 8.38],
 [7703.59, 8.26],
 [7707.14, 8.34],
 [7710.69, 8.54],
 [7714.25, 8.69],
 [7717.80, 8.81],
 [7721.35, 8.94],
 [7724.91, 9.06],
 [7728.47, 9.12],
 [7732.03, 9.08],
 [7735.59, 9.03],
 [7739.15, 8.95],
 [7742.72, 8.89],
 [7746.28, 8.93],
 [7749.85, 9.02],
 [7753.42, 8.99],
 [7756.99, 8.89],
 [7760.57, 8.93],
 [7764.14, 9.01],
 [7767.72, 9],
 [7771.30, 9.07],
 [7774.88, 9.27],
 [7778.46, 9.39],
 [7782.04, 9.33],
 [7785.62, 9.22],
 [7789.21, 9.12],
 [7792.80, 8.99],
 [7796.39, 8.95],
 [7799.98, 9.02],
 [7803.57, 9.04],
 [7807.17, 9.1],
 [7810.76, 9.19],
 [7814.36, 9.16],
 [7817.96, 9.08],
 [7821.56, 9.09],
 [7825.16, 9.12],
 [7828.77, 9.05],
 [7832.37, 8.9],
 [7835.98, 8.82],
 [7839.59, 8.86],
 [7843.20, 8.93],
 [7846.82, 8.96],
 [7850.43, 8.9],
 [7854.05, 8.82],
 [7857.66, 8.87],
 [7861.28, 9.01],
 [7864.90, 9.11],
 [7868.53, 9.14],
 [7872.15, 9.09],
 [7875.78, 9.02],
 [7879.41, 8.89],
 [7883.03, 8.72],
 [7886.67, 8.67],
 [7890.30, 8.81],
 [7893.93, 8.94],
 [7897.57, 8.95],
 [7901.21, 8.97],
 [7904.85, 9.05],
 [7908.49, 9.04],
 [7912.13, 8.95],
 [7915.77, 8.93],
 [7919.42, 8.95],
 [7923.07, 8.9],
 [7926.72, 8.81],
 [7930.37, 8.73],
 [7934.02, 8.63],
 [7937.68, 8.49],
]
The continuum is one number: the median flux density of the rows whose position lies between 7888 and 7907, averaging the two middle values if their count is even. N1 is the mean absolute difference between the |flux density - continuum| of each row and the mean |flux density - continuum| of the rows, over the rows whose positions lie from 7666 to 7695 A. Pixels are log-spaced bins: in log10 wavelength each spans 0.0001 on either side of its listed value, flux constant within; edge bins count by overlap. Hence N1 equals 0.05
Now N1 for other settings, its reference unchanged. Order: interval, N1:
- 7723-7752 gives 0.04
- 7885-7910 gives 0.07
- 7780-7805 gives 0.11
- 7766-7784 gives 0.14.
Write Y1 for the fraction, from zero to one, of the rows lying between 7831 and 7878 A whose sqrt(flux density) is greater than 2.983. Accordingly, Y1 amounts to 0.7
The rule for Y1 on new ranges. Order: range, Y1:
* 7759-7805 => 1.0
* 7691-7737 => 0.4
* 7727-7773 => 0.8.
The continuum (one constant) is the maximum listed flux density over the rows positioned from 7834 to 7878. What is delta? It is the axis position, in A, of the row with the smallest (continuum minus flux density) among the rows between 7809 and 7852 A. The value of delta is 7810.76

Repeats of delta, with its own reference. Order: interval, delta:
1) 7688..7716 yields 7689.42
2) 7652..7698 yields 7682.34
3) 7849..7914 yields 7868.53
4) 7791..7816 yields 7810.76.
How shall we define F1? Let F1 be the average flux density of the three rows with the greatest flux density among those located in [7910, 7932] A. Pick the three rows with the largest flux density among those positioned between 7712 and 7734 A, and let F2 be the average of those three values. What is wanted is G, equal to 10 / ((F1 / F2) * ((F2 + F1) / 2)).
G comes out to 1.13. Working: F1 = 8.94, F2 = 9.09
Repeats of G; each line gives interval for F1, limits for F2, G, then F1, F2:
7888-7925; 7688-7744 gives 1.11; 9.02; 9.09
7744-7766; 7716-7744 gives 1.12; 9.01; 9.09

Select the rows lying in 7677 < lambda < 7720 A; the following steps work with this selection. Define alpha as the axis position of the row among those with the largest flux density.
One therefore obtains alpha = 7682.34 A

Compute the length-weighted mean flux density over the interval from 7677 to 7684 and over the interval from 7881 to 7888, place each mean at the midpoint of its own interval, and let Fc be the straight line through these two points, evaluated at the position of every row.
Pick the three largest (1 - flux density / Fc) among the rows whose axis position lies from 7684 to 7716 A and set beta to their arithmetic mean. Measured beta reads 0.086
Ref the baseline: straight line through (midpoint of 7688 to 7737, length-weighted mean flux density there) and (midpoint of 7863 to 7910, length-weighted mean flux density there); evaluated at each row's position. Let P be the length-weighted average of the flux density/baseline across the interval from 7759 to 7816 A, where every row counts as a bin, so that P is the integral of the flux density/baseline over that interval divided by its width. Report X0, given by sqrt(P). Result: 1.02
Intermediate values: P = 1.03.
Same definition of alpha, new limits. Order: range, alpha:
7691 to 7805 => 7778.46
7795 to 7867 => 7810.76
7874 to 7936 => 7904.85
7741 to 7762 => 7749.85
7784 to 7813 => 7785.62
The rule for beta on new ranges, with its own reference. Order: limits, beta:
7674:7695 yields 0.022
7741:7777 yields 0.012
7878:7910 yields -0.004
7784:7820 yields -0.009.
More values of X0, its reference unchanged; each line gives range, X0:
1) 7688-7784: 1.01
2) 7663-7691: 1.01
